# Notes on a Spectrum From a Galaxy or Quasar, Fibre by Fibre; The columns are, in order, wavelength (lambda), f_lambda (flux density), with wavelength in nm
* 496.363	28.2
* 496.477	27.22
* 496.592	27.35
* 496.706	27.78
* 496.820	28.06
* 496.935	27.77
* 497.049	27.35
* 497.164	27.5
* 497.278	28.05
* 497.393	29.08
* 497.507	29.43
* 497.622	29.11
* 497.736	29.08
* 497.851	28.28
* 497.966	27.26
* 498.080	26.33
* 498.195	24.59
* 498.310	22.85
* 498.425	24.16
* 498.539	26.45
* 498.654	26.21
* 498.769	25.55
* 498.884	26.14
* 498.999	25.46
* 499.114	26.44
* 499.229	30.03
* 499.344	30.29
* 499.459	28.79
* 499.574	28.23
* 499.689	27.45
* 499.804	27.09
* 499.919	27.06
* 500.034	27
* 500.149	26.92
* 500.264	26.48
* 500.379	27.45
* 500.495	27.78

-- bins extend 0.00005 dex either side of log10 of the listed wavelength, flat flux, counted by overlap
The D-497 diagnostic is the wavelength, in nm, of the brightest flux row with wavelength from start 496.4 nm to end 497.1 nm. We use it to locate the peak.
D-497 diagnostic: 496.820 nm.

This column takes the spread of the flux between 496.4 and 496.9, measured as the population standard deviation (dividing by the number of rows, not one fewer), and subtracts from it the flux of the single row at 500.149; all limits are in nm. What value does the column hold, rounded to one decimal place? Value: -26.6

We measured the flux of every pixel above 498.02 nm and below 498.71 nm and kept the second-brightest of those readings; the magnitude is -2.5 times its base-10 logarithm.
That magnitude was -3.55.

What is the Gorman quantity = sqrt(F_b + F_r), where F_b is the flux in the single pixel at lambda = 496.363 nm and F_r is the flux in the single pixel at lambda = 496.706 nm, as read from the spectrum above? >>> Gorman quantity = 7.482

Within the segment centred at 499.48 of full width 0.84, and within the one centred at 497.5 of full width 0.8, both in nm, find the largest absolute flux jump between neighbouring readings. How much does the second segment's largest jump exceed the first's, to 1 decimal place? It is -2.6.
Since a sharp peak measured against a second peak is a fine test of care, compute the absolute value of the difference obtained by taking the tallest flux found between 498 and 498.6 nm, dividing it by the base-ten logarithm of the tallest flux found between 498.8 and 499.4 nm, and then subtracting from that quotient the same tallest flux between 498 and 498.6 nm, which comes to 8.6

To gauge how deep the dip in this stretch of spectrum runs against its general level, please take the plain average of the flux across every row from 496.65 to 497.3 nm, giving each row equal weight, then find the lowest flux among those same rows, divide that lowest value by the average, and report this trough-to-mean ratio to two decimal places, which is 0.99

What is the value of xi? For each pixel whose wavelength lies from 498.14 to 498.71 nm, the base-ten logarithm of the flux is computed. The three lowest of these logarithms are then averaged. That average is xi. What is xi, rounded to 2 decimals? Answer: 1.38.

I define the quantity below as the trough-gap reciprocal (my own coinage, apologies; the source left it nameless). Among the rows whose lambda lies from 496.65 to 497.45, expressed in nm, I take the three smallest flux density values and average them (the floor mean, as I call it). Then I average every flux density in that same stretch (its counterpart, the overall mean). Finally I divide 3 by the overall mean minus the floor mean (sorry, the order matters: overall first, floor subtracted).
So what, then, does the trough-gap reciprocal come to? 7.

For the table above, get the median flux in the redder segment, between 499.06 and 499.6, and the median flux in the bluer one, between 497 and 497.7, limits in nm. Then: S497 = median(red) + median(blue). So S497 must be 57.4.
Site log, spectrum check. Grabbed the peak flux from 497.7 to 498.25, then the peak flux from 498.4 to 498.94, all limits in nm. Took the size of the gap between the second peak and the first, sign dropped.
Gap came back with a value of 2.6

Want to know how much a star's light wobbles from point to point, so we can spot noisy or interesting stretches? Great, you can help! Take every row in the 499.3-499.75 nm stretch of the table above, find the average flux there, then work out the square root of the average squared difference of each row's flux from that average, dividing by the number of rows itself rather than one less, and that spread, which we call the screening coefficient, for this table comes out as 1.04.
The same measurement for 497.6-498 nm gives 0.75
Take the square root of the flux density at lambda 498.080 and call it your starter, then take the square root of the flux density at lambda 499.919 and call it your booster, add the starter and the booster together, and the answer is 10.3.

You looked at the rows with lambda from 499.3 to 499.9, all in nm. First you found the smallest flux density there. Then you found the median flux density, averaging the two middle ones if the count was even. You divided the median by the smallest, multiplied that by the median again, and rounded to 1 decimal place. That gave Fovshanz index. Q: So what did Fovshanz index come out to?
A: 29.4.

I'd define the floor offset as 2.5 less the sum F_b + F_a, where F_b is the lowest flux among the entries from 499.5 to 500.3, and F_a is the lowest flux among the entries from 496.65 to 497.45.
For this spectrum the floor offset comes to -51.3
